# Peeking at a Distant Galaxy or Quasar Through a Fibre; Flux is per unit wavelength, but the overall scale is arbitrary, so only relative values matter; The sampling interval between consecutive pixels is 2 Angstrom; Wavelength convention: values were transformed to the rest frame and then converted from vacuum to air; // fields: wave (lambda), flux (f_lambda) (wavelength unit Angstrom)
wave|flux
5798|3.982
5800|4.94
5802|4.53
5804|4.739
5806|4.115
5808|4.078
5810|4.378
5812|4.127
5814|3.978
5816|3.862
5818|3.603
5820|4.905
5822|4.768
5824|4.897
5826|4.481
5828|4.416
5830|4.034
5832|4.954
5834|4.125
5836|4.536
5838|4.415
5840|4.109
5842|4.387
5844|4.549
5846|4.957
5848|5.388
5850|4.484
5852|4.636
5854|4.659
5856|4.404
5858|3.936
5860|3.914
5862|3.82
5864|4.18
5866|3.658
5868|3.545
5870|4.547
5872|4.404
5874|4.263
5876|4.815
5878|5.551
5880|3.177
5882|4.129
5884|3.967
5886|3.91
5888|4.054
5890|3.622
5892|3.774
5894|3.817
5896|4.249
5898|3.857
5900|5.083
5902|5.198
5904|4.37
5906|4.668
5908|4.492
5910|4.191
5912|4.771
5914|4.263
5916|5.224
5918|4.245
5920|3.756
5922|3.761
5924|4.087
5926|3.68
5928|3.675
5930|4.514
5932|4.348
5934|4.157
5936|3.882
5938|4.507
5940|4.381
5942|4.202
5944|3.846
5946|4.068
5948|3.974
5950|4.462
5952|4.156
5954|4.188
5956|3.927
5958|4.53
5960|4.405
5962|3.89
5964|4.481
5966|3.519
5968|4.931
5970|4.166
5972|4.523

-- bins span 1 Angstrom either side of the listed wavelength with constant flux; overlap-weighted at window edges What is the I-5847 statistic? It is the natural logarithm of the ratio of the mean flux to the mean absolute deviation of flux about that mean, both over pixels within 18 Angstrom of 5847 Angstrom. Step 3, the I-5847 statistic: 2.64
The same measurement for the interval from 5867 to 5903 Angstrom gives 2.17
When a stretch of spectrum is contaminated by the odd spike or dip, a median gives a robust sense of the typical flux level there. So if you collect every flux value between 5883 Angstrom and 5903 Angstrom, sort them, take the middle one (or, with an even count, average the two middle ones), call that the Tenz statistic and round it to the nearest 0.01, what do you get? 3.94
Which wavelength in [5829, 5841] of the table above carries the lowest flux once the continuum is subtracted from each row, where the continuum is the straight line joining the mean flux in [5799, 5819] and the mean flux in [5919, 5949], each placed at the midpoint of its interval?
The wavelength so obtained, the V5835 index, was 5830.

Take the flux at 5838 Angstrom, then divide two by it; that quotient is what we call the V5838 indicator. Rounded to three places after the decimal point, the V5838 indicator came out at 0.453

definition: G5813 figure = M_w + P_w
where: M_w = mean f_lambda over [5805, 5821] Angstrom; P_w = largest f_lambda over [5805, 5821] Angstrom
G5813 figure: 9.04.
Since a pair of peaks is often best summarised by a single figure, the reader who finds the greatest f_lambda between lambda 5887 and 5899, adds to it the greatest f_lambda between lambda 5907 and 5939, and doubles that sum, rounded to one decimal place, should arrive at 18.9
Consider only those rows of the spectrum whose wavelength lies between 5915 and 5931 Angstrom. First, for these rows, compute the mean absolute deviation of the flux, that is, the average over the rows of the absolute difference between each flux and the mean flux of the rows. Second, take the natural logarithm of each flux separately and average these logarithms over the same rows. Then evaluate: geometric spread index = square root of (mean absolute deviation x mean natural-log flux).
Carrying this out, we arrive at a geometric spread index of 0.76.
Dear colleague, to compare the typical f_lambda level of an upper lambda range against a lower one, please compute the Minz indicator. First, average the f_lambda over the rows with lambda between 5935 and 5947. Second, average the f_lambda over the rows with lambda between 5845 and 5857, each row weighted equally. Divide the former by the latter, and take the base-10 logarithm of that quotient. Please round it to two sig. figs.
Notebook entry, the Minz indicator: -0.059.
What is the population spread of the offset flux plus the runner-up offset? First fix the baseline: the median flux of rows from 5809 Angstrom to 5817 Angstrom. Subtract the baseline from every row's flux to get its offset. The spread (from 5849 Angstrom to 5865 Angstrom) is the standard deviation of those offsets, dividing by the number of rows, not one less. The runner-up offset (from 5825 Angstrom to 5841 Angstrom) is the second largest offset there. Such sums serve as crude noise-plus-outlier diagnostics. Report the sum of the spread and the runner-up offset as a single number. 0.80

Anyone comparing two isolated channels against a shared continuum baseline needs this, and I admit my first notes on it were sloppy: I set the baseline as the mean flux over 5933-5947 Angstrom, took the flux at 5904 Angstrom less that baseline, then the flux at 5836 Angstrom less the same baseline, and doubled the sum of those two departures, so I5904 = 1.2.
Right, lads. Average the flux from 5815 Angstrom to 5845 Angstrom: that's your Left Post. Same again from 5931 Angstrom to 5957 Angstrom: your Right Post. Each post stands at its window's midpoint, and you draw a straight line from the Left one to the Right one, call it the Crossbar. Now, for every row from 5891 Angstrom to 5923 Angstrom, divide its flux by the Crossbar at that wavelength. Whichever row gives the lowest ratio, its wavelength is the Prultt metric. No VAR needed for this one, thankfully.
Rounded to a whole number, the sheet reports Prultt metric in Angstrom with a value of 5892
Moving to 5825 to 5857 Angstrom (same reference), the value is 5830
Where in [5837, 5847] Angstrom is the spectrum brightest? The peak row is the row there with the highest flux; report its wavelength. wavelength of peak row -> 5846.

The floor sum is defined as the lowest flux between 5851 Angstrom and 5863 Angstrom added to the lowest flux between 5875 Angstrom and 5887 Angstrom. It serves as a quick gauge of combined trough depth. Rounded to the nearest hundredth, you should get 7.00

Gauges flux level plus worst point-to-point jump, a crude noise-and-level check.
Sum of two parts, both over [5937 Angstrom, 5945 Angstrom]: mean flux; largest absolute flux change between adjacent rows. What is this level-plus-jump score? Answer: 4.6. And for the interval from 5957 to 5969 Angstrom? 5.7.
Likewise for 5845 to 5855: 5.7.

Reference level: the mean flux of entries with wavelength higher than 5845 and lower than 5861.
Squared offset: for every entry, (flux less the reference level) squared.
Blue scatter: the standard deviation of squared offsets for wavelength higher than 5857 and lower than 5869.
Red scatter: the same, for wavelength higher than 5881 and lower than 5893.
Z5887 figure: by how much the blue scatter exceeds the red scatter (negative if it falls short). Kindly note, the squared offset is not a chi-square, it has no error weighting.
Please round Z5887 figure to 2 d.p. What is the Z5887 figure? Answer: 0.06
